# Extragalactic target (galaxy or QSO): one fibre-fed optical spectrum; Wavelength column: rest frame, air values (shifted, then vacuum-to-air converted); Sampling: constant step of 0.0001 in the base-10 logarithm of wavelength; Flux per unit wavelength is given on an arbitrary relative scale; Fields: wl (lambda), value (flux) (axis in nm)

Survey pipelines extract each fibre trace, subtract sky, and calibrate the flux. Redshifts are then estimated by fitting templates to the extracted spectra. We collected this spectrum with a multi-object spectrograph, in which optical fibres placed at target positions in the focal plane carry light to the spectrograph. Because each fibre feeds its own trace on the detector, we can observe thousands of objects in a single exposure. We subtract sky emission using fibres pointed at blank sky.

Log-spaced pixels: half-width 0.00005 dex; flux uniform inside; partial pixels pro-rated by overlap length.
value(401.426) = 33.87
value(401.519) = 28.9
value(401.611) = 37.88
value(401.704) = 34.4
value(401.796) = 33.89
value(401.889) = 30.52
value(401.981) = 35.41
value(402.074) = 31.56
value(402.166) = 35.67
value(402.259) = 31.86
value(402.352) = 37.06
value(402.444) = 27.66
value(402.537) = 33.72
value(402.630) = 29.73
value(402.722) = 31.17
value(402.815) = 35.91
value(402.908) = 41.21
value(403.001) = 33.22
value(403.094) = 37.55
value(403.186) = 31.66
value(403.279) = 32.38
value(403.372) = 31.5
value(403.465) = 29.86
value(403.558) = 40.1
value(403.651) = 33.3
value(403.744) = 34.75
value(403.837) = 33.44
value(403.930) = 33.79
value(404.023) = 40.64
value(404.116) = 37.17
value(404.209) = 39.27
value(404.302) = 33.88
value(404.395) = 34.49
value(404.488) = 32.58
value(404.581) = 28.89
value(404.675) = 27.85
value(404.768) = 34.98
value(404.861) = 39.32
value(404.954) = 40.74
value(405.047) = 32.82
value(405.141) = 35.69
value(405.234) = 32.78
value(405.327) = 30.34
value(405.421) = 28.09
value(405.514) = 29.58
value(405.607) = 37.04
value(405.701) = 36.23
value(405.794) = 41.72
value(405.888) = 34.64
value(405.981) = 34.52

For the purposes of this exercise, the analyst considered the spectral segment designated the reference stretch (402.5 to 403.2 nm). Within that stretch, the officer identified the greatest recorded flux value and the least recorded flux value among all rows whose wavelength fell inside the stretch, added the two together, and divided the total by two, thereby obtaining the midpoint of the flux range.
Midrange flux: 35.5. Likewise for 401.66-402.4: 33.8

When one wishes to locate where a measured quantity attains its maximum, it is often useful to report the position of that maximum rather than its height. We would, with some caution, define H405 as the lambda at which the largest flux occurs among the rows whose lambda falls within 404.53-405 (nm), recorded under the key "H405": 404.954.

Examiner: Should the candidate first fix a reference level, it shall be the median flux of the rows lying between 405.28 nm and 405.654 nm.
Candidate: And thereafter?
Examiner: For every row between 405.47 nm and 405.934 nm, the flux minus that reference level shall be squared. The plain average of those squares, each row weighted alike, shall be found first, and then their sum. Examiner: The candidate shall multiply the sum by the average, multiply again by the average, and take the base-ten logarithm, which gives 5.8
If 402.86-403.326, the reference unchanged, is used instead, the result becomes 5.5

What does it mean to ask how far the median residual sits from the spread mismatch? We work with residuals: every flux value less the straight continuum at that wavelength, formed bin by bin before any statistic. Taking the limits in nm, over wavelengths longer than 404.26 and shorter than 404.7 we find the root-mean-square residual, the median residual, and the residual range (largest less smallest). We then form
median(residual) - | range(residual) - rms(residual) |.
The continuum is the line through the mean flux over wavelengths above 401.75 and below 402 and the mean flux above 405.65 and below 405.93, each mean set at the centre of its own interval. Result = -5.1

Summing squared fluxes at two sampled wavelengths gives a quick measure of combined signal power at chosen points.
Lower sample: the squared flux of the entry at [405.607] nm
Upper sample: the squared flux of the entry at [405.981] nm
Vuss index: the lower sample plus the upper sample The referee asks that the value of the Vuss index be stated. 2564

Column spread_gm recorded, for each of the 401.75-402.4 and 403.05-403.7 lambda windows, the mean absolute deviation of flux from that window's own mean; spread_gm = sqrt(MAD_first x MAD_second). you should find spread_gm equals 2.4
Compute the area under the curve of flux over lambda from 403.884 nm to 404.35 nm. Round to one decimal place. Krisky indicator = 17.2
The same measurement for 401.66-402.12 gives 15.3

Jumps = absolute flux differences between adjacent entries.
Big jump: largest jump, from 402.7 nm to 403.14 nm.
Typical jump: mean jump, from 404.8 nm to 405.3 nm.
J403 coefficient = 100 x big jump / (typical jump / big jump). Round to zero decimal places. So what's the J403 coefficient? 1689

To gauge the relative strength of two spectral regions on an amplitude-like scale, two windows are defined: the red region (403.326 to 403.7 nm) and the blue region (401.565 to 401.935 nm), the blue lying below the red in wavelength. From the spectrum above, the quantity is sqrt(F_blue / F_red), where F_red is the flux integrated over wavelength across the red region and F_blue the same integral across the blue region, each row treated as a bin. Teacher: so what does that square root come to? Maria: 1.00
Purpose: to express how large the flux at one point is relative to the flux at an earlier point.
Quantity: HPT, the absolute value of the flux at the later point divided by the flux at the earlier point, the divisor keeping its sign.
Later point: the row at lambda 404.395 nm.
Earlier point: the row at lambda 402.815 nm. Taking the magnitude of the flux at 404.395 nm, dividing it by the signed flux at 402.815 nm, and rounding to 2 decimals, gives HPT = 0.96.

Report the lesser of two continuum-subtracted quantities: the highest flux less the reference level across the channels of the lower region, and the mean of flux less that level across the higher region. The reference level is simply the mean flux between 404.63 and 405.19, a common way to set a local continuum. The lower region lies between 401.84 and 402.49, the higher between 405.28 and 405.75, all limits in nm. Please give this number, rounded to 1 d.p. -3.0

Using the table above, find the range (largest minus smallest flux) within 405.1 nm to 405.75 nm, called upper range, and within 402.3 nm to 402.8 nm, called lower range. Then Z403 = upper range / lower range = 1.0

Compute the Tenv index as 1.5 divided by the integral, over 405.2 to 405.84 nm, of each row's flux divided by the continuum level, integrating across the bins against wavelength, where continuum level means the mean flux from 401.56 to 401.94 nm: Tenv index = 2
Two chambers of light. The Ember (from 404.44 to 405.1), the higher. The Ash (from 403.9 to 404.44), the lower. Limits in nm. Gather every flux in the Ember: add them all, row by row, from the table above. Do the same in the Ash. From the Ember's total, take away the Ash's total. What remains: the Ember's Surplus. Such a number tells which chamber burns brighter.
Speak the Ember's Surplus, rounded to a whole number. 18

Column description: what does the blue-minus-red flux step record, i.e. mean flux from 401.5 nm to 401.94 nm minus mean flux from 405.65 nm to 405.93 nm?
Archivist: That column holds -4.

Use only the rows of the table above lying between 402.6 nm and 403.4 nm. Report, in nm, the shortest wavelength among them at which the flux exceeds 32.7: 402.815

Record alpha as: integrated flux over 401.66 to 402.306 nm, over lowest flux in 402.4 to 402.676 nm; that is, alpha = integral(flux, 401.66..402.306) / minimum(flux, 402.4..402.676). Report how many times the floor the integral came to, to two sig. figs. 0.78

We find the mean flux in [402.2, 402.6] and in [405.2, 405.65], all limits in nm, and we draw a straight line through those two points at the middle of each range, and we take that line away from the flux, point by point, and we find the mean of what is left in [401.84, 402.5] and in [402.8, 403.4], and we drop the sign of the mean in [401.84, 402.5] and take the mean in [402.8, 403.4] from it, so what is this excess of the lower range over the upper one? -2.3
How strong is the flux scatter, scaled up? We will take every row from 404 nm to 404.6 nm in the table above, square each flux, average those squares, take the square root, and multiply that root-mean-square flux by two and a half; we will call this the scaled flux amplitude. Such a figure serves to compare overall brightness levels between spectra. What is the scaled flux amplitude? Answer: 89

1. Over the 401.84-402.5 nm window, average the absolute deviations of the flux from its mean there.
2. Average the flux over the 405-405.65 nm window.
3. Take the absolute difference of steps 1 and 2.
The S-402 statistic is 29.6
